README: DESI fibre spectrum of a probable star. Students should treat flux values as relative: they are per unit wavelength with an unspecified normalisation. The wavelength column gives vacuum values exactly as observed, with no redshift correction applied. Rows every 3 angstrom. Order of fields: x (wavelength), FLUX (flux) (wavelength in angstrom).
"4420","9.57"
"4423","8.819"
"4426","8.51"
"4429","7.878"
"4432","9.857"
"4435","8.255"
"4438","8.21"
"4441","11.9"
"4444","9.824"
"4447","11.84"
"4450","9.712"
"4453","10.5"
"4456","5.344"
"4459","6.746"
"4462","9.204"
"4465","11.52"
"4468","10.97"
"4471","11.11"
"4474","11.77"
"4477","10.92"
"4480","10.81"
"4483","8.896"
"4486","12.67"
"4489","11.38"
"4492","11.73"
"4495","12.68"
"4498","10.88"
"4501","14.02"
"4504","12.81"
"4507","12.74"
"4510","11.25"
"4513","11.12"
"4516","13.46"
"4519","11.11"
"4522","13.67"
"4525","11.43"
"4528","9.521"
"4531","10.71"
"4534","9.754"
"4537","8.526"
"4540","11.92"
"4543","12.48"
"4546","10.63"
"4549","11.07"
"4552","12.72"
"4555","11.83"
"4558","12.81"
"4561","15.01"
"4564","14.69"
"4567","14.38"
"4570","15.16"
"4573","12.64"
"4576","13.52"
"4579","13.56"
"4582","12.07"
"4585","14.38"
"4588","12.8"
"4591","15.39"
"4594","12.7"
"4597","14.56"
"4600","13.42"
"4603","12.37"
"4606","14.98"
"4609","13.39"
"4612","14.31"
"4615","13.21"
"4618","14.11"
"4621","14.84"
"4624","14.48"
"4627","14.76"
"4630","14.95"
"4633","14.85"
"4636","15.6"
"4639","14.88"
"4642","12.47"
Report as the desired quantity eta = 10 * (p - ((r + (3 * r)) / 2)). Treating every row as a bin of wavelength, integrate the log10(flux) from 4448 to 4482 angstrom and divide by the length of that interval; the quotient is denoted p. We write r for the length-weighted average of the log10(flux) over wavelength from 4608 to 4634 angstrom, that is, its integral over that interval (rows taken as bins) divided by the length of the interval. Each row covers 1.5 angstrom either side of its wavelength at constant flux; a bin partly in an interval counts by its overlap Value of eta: -13.3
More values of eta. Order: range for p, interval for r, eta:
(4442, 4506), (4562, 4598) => -12.6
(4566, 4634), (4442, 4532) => -9.3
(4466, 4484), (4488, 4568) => -11.2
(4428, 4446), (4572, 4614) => -12.9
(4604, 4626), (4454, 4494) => -8.5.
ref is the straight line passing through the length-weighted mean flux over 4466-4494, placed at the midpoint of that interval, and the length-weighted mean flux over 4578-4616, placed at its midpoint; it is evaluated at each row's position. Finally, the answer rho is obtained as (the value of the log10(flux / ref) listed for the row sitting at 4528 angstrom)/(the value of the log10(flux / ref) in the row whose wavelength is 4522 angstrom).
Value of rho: -2.0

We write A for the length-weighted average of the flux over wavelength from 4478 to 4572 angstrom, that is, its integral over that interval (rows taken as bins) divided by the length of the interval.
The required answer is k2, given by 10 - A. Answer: -2.0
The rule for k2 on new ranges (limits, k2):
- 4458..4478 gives -0.4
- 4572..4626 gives -3.7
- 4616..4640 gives -4.8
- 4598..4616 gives -3.7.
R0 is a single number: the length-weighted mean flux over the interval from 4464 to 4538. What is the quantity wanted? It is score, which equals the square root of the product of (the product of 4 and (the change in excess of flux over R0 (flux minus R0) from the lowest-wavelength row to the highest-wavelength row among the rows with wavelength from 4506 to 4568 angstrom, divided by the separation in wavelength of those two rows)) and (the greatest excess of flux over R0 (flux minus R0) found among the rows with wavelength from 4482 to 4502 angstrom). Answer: 0.53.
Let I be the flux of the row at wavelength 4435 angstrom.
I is 8.255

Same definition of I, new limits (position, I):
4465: 11.52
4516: 13.46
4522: 13.67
